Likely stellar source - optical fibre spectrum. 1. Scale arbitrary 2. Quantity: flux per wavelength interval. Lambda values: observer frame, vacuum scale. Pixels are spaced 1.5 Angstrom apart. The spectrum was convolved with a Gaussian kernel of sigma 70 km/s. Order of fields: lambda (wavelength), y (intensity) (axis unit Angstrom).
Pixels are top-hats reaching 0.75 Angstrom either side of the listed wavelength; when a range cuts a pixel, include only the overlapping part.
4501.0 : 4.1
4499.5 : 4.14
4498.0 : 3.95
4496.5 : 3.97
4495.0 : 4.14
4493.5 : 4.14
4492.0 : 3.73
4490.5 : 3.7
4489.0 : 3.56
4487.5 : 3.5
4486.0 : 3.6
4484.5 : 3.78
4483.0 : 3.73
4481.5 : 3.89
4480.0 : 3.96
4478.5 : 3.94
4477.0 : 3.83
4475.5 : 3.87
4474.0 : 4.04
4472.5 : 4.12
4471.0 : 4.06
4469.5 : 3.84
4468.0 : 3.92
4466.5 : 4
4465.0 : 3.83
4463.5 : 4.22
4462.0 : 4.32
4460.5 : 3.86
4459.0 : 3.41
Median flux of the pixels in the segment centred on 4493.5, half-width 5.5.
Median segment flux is 3.95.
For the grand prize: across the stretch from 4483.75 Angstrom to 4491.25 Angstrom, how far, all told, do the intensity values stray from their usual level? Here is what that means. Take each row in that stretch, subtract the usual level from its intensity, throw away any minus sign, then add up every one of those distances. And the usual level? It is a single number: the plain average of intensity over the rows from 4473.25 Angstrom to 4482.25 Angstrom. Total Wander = 1.5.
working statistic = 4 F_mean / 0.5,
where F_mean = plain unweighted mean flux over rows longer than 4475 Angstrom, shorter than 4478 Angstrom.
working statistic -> 30.8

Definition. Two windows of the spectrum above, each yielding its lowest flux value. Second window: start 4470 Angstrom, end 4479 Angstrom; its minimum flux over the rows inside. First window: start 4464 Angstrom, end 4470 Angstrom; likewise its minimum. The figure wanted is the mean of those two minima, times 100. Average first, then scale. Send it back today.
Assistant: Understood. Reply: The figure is 383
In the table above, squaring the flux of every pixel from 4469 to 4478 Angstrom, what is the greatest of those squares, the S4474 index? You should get 17.0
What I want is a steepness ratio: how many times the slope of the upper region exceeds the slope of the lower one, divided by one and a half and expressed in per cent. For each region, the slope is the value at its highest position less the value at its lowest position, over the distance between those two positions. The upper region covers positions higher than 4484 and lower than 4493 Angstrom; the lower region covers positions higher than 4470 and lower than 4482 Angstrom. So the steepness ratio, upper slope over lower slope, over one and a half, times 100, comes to 27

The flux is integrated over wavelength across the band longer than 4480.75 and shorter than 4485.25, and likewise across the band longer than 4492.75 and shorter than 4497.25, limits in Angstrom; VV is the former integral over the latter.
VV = 0.93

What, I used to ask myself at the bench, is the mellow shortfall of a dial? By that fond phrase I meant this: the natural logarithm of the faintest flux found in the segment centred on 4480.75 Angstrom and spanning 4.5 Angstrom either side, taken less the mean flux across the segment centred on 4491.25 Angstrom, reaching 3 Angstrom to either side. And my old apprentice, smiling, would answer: -2.47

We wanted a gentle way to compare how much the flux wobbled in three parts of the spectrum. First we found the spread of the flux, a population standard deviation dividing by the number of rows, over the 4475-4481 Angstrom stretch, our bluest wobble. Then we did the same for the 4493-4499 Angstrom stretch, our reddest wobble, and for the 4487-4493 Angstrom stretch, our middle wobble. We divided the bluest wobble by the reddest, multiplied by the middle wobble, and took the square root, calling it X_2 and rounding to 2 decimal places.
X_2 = 0.24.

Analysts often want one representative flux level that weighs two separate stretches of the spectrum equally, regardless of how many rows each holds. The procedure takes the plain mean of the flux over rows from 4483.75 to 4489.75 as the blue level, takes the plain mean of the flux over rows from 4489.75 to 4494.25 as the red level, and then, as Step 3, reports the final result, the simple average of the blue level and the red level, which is 3.73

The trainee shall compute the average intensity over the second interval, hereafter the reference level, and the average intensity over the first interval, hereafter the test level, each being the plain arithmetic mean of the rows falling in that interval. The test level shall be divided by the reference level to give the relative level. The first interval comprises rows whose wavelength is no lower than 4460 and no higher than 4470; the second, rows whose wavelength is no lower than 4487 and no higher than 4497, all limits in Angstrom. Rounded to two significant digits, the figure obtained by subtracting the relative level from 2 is 0.95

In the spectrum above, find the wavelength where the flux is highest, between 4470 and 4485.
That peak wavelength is 4472.5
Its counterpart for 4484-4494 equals 4493.5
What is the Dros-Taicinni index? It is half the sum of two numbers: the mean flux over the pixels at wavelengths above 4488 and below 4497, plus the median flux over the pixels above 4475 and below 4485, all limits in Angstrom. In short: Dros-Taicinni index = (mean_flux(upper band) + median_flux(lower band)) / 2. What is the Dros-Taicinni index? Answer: 3.87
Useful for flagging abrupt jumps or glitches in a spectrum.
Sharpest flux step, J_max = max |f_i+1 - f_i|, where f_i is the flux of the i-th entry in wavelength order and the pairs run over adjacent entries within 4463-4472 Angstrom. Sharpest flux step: 0.390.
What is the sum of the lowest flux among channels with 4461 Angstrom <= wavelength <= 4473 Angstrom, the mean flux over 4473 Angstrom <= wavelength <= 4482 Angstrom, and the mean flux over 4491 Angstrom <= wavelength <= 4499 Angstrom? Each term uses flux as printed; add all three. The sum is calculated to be 11.7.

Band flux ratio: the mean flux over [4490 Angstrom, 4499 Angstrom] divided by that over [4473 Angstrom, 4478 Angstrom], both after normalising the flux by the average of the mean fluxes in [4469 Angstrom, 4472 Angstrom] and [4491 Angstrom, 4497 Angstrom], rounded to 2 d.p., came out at 1.01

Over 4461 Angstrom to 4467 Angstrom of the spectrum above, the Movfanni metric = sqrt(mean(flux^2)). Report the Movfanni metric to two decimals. 4.10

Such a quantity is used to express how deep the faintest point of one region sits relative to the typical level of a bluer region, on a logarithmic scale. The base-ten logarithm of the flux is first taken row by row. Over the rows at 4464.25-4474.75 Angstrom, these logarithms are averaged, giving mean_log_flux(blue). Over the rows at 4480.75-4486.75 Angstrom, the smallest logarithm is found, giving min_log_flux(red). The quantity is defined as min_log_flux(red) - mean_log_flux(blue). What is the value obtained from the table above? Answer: -0.043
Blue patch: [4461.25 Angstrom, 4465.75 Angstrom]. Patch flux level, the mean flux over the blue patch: 4.12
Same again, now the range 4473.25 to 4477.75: 3.91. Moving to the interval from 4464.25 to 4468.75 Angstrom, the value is 3.92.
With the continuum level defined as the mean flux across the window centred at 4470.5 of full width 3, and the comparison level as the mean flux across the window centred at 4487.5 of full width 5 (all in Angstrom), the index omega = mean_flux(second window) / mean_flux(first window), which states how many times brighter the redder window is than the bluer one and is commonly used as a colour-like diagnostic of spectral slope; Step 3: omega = 0.90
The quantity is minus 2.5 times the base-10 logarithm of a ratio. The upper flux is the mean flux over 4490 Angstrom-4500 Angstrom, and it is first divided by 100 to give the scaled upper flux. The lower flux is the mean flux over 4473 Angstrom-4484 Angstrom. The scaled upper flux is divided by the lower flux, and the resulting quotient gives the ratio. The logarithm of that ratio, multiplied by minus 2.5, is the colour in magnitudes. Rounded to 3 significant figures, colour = 4.98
